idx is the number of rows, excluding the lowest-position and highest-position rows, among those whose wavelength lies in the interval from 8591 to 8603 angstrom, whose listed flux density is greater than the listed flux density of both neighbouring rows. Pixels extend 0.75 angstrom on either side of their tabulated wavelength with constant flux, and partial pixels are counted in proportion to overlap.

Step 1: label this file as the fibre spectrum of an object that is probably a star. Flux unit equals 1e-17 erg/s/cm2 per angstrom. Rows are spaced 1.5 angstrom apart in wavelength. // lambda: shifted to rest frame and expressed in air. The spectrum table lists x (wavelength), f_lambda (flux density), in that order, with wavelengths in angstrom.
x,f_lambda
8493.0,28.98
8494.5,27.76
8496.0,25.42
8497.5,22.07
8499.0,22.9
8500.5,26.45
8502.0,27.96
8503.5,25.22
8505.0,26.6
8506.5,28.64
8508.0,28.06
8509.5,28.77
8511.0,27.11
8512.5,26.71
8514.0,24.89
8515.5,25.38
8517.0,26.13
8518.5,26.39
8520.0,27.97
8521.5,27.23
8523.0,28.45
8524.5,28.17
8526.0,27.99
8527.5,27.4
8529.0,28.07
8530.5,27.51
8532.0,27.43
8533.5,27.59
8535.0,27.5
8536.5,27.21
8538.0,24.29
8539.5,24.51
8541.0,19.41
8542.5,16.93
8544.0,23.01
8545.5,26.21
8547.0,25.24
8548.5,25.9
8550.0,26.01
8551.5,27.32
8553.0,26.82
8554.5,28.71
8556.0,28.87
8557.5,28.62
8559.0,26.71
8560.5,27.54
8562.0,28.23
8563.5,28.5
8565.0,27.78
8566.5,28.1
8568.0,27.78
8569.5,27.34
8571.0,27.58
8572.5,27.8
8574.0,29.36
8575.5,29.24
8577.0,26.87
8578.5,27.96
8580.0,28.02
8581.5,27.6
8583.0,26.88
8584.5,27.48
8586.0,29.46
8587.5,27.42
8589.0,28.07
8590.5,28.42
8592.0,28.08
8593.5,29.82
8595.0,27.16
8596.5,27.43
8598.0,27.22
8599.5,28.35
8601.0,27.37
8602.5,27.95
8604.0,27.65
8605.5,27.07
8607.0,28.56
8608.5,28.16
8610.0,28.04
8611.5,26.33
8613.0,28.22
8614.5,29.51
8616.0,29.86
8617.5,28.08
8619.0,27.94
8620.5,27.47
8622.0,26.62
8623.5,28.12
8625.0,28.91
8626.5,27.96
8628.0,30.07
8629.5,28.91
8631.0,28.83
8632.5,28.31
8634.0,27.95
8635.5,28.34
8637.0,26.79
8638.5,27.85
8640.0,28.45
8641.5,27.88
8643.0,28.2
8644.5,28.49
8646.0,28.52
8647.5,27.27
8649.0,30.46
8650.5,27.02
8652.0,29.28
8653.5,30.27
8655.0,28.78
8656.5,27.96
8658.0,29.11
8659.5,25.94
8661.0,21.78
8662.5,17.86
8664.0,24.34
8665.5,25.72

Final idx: 3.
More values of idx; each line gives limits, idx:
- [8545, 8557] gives 1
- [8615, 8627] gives 1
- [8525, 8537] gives 2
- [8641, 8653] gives 2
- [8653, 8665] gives 1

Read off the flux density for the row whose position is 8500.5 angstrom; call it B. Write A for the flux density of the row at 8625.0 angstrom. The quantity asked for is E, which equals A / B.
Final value 1.09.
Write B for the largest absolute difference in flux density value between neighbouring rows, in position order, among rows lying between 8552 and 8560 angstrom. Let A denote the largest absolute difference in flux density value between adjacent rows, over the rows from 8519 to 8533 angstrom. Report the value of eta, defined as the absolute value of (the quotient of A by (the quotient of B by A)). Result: 0.8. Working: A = 1.2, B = 1.91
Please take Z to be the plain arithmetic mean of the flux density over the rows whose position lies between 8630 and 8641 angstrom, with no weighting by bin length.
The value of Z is 28.1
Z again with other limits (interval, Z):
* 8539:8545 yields 21.0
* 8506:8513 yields 27.9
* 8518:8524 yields 27.5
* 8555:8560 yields 28.1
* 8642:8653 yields 28.5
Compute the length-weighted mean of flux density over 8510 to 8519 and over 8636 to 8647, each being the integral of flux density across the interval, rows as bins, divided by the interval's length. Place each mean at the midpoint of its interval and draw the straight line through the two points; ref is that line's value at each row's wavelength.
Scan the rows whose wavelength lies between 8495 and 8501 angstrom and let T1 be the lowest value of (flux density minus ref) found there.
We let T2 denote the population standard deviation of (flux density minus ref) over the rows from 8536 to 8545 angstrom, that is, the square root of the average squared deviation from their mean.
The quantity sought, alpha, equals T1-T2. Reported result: -7.3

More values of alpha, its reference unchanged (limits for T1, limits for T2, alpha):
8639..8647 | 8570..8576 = -0.9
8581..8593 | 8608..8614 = -1.1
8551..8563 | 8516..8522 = -0.8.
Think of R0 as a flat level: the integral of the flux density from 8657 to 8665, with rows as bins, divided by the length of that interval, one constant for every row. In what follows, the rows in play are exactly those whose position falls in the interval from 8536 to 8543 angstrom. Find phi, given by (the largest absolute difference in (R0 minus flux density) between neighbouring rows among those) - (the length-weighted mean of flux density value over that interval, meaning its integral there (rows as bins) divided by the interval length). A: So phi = -17.4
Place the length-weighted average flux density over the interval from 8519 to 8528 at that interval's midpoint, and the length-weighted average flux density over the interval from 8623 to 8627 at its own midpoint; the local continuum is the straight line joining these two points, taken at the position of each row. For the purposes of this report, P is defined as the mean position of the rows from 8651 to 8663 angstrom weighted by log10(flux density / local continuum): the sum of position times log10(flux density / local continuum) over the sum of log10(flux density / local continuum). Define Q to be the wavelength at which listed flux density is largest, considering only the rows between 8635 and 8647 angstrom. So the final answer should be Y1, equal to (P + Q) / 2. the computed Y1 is 8654.4 angstrom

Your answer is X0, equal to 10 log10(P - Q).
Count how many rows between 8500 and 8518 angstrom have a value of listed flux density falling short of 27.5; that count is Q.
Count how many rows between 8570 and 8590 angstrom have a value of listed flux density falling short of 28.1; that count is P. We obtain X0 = 3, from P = 10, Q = 8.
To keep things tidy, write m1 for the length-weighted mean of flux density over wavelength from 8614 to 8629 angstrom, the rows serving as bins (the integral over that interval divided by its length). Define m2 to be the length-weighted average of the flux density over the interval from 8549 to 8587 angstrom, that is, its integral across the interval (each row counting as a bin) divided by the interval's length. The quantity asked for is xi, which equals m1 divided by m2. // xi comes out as 1.02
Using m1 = 28.4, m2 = 27.8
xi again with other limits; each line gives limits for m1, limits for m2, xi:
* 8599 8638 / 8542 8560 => 1.08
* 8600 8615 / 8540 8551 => 1.19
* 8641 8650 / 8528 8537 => 1.03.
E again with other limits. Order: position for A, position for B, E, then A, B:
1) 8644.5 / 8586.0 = 0.97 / 28.49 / 29.46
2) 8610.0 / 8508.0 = 1.00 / 28.04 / 28.06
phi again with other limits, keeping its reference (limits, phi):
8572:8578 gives -26.0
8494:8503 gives -21.8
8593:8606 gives -25.1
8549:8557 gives -25.6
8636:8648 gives -26.7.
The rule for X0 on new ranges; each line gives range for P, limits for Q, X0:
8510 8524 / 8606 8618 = 8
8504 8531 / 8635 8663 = 9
